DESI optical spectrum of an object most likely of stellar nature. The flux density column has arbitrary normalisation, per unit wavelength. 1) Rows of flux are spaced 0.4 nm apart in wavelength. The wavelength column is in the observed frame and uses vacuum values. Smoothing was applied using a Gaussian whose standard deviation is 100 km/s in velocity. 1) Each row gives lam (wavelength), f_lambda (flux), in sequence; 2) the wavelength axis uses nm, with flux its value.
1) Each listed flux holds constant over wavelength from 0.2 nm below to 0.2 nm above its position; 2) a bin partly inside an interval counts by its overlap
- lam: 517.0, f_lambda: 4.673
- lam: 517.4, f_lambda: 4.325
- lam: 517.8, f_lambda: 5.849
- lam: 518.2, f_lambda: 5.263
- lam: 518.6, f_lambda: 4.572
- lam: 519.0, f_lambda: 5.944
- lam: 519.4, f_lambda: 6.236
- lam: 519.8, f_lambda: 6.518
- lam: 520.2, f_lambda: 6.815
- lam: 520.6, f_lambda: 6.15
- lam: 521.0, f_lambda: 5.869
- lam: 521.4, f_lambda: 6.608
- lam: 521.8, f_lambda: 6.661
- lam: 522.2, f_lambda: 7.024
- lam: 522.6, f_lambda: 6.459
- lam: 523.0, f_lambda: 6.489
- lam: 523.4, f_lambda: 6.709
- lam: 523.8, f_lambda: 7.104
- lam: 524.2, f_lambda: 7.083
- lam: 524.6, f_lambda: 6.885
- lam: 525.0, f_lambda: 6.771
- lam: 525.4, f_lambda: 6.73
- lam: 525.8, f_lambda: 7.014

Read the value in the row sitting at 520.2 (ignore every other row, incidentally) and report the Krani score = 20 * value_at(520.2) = 136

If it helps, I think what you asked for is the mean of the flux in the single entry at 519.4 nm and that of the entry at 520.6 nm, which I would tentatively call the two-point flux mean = 6.2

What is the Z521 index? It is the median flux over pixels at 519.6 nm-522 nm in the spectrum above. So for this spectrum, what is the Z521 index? 6.56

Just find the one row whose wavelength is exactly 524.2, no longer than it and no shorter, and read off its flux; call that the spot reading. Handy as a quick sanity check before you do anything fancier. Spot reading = 7.083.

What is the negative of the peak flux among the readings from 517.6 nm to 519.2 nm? -5.9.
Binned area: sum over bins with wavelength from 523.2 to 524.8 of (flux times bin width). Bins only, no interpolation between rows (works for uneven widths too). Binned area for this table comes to 11.1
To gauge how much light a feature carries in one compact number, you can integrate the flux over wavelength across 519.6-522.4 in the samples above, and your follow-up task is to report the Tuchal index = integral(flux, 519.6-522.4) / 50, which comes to 0.3652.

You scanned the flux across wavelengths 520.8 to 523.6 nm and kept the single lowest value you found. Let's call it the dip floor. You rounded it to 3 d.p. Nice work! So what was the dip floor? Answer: 5.869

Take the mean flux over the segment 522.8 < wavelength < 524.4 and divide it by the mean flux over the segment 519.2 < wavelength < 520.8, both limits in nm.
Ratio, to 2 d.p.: 1.06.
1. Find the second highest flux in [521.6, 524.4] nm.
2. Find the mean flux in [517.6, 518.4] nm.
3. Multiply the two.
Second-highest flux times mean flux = 39.4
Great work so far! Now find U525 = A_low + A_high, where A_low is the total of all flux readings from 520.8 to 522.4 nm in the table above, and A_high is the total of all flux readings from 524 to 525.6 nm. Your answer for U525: 54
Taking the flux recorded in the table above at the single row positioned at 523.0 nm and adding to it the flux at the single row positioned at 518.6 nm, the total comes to 11.1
